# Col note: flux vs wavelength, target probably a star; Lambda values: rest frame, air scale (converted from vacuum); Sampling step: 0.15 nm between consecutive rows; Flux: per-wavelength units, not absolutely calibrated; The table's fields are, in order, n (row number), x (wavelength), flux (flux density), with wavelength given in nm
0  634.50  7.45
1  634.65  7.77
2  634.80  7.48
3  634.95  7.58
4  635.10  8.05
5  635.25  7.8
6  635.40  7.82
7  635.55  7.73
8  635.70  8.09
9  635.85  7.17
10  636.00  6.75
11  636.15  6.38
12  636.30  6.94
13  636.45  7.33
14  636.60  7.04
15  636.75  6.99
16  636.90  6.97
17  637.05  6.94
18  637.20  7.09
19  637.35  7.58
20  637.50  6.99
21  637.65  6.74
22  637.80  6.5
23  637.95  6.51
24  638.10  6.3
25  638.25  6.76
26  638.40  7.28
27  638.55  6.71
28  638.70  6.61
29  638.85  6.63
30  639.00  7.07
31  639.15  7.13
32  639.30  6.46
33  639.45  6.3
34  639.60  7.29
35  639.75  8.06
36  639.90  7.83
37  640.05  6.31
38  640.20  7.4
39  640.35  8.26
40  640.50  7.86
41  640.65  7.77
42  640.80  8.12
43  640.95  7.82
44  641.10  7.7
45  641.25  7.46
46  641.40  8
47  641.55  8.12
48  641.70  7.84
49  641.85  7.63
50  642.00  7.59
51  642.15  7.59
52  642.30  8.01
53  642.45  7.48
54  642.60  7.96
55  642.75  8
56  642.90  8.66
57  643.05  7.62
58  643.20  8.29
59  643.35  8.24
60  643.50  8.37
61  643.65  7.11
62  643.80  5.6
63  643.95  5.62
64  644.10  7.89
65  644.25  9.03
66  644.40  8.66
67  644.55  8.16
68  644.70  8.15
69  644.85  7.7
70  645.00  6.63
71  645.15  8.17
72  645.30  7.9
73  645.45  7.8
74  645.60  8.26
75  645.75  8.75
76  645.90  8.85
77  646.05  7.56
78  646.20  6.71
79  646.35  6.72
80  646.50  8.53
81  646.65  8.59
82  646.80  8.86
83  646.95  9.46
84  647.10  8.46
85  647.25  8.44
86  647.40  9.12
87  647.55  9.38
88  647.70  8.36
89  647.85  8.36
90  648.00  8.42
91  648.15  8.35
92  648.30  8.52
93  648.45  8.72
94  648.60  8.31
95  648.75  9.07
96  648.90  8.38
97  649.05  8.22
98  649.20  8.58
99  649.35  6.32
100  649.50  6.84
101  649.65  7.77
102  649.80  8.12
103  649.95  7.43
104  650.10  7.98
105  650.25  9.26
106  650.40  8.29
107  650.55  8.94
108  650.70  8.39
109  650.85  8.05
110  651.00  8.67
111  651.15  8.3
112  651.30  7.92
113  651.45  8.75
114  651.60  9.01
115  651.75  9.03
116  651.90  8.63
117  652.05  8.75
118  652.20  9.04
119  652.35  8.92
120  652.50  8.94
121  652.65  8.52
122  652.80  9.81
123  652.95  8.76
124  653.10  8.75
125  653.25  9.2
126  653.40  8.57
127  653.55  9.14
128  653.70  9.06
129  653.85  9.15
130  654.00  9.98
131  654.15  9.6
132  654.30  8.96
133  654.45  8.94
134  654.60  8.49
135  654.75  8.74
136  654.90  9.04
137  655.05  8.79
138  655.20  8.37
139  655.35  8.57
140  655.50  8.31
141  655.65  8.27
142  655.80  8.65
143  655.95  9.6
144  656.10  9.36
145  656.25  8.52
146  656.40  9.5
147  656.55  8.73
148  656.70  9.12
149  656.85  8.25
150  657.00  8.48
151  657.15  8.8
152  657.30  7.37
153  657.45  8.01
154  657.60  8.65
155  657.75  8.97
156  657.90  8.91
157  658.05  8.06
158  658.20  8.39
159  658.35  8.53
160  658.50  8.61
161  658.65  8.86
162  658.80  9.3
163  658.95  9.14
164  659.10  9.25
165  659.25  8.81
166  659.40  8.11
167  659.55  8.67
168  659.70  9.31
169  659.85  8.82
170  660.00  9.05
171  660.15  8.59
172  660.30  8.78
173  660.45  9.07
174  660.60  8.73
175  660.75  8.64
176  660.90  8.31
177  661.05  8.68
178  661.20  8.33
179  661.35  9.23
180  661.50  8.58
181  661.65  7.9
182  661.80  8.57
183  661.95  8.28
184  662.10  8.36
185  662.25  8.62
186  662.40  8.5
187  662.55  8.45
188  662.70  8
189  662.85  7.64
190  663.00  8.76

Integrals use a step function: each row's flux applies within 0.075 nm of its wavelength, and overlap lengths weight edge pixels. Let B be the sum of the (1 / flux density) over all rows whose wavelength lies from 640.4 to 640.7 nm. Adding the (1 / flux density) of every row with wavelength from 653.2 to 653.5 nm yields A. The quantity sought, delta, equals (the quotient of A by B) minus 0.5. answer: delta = 0.38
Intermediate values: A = 0.225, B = 0.256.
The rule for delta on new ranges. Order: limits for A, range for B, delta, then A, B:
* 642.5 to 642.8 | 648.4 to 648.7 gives 0.57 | 0.251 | 0.235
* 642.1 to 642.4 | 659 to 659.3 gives 0.66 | 0.257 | 0.222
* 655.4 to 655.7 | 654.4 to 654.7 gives 0.55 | 0.241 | 0.230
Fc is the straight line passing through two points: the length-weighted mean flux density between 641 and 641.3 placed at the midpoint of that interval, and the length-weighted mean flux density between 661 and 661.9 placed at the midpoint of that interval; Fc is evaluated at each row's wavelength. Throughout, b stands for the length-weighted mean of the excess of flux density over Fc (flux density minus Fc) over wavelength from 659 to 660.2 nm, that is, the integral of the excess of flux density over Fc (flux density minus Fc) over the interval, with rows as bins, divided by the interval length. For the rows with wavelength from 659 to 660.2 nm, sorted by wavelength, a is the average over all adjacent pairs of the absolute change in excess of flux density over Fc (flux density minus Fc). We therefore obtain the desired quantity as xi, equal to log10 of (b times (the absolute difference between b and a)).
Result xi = -1.34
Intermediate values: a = 0.50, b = 0.38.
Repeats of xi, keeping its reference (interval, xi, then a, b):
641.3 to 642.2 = -2.51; 0.13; 0.15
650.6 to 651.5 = -1.20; 0.51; 0.29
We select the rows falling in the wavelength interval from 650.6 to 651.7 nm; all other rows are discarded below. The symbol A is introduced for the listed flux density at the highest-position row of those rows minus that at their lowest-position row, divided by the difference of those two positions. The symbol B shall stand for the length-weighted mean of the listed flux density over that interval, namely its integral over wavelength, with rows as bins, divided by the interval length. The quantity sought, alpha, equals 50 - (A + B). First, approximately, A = 0.69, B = 8.5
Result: 40.8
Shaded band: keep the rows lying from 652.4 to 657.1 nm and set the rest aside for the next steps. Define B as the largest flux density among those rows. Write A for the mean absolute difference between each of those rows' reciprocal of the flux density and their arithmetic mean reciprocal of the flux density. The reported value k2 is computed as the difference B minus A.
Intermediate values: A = 0.0046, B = 9.98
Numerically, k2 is 10.0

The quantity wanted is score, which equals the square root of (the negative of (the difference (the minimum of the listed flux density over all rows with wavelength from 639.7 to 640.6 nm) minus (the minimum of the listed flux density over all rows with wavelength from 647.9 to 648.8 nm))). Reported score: 1.4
